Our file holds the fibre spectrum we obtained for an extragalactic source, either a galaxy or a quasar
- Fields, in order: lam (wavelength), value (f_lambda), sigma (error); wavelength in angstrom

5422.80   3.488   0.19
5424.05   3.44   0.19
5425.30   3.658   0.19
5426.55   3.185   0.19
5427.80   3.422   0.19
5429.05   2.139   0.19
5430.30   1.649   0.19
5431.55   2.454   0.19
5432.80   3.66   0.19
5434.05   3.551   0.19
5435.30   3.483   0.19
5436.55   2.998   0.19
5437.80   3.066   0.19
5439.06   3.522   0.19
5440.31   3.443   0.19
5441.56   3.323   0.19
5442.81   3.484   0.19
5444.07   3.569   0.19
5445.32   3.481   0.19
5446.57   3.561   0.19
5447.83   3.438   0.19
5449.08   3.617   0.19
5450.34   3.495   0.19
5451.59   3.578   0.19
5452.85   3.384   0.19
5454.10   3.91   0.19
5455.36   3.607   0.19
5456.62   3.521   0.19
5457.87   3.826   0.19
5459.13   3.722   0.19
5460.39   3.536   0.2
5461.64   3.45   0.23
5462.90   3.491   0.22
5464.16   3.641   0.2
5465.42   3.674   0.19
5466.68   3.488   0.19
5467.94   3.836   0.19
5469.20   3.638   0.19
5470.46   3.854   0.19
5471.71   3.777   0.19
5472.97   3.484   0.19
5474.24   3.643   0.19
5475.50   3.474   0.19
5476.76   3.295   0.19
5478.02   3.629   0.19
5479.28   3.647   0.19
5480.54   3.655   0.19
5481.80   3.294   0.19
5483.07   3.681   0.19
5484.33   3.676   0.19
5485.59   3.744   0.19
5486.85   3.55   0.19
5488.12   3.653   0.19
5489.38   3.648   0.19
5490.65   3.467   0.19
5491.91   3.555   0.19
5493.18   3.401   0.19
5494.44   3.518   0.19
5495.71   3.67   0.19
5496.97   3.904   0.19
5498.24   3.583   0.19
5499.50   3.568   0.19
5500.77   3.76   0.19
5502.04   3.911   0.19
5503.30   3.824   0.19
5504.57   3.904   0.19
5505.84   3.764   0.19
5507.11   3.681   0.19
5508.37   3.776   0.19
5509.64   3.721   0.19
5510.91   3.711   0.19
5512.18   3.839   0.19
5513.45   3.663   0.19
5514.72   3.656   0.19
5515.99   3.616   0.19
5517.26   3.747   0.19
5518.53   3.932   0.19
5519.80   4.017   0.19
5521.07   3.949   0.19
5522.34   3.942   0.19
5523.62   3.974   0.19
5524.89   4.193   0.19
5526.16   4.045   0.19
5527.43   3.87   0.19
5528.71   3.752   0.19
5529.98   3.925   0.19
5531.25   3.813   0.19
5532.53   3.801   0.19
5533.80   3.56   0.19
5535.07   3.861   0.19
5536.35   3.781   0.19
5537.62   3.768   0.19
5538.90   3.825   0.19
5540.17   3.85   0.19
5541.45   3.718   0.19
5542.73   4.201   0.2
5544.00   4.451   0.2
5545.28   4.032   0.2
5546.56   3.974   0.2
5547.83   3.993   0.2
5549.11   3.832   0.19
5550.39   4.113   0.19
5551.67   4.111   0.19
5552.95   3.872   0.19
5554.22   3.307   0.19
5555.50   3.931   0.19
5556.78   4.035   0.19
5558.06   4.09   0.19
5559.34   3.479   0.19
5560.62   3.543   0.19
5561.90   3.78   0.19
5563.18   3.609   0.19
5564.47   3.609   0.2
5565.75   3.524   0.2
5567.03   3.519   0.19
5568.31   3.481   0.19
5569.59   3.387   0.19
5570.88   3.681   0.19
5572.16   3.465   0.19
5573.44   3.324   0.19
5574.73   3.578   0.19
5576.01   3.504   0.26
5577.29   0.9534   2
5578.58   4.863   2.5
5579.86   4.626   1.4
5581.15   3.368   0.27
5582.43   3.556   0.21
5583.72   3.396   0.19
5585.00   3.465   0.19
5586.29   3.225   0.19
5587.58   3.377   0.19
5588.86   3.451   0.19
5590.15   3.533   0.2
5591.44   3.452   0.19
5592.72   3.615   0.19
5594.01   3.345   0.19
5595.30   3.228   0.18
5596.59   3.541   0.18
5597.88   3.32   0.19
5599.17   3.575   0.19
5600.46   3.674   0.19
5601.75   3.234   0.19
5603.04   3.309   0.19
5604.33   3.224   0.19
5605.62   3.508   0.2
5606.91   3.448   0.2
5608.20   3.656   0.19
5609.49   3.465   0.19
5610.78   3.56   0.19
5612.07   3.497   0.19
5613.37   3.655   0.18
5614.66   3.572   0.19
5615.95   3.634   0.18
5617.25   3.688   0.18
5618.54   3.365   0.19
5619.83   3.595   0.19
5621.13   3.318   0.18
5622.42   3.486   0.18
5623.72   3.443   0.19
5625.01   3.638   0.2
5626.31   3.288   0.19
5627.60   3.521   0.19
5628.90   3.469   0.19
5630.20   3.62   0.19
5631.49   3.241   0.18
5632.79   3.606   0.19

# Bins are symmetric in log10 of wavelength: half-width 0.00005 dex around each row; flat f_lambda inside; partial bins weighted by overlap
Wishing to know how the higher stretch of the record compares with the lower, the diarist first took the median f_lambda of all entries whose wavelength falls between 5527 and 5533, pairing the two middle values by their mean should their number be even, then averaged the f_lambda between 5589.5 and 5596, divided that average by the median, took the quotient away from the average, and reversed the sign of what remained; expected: -2.53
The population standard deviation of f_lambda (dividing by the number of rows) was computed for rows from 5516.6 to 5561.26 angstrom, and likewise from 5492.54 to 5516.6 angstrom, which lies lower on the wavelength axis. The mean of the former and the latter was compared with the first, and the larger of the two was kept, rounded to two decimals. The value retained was 0.21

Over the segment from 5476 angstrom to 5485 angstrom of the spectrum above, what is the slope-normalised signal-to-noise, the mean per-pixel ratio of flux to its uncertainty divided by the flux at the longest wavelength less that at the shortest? 49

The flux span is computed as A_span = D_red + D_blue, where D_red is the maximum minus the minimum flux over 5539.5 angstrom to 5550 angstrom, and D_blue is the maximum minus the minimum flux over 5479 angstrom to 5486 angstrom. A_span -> 1.2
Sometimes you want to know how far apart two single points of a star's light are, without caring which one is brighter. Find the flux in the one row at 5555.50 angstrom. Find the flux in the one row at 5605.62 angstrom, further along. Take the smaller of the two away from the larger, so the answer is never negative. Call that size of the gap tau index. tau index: 0.42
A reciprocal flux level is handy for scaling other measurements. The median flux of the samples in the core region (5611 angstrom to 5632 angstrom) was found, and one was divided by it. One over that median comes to 0.285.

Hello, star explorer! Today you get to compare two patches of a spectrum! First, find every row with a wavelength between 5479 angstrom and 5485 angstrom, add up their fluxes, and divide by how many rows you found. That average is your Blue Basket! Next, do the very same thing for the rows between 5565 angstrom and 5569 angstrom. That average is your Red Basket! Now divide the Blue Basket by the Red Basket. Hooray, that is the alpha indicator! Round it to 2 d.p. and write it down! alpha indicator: 1.02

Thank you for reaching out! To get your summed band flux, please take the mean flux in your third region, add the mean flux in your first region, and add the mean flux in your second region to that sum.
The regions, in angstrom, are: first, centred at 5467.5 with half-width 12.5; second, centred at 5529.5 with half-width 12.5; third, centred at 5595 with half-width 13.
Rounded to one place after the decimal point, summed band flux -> 10.9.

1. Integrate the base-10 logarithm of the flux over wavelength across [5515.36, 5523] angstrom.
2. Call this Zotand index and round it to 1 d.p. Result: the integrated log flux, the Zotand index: 4.5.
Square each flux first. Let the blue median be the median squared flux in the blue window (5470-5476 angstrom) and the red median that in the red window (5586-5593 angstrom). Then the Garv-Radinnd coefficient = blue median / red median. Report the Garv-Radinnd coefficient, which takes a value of 1.11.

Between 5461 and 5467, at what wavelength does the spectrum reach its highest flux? 5465.42 angstrom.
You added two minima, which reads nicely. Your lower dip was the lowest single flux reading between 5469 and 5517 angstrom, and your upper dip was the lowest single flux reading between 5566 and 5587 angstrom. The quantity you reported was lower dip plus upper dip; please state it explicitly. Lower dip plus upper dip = 4.2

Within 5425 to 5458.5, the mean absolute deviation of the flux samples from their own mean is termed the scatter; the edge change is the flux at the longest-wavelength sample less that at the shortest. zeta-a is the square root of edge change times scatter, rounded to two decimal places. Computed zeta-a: 0.24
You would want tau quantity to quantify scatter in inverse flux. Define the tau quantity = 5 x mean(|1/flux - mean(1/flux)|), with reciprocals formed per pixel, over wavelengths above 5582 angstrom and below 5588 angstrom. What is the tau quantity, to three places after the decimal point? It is 0.037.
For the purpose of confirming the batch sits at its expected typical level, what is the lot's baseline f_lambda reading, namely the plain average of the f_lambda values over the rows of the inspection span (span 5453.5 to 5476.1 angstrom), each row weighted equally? 3.64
